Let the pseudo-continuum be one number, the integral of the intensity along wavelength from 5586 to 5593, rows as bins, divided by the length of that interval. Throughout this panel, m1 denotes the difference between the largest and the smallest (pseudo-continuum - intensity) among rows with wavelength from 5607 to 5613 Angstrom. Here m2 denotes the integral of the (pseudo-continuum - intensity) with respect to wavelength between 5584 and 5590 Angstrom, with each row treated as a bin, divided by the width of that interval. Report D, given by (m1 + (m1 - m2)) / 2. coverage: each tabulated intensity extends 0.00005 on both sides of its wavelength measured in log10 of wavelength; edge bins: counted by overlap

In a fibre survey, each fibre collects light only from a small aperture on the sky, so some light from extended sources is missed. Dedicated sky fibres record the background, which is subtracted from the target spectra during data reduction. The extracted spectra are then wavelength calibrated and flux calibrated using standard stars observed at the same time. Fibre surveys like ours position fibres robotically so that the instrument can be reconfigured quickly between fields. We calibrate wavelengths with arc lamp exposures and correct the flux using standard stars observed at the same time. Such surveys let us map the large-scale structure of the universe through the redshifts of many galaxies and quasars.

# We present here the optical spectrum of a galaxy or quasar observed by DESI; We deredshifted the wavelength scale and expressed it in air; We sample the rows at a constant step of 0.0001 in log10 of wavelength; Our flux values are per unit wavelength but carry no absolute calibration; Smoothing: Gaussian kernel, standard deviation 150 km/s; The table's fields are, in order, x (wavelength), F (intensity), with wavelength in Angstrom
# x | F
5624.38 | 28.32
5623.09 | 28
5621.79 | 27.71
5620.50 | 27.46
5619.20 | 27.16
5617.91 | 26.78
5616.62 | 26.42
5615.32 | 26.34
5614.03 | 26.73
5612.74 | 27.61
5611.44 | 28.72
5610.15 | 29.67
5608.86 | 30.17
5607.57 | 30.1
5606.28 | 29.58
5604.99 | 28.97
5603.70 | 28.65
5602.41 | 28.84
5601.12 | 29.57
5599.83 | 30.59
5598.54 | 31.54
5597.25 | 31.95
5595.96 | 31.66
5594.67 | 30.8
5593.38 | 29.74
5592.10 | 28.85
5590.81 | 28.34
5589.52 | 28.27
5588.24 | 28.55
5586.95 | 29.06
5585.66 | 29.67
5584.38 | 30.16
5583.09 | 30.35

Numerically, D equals 2.8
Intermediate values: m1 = 2.6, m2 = -0.41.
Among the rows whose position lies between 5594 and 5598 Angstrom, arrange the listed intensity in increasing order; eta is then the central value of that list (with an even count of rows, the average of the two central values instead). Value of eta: 31.7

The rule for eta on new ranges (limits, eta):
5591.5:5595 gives 29.7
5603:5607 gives 29.0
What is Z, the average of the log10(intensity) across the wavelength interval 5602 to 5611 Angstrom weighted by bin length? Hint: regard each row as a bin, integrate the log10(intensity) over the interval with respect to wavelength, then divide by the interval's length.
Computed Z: 1.47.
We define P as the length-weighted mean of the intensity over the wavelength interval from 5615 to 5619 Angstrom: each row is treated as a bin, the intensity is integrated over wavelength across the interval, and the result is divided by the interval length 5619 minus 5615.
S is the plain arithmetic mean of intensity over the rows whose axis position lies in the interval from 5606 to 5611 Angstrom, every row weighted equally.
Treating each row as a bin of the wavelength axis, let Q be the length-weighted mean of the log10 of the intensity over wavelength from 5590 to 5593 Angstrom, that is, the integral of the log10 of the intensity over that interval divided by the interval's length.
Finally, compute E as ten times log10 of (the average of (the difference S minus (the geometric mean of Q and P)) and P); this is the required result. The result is 14.0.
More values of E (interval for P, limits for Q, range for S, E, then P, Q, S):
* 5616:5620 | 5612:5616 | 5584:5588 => 14.0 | 26.8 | 1.43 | 29.6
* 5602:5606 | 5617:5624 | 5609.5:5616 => 14.0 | 28.9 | 1.44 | 27.8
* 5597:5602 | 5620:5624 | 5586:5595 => 14.2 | 30.7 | 1.44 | 29.1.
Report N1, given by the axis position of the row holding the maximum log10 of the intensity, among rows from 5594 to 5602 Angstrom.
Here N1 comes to 5597.25 Angstrom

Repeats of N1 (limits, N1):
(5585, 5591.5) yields 5585.66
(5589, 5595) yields 5594.67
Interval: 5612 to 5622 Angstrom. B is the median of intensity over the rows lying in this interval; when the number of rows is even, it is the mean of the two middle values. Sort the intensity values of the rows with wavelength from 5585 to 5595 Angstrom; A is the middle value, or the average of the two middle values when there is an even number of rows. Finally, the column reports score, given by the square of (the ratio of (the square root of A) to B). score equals 0.040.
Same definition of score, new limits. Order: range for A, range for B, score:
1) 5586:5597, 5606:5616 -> 0.034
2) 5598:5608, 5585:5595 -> 0.035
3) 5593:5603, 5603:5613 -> 0.036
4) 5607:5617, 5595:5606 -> 0.031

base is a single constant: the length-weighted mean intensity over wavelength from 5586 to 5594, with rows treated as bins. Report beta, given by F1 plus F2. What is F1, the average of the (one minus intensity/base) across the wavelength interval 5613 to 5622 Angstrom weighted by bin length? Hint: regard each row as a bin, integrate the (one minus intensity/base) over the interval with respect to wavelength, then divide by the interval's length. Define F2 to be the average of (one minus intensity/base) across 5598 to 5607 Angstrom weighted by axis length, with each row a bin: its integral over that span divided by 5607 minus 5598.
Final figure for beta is 0.04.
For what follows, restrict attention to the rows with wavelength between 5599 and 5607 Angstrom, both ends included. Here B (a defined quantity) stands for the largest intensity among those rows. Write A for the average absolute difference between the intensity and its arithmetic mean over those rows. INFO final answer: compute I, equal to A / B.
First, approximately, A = 0.55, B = 30.59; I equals 0.0179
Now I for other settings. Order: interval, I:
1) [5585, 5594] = 0.0163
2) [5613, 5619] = 0.0070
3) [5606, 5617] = 0.0470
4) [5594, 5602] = 0.0219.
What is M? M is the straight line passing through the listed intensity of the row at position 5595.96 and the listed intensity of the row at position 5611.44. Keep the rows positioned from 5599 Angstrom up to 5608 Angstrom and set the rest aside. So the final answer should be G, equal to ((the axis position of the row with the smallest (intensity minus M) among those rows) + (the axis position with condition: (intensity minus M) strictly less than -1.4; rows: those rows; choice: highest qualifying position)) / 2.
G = 5603.1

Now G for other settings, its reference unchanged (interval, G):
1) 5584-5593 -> 5590.8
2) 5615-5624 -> 5615.3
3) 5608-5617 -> 5615.3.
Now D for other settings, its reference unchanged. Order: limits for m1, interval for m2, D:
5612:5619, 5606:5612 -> 1.7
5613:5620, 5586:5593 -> 0.8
